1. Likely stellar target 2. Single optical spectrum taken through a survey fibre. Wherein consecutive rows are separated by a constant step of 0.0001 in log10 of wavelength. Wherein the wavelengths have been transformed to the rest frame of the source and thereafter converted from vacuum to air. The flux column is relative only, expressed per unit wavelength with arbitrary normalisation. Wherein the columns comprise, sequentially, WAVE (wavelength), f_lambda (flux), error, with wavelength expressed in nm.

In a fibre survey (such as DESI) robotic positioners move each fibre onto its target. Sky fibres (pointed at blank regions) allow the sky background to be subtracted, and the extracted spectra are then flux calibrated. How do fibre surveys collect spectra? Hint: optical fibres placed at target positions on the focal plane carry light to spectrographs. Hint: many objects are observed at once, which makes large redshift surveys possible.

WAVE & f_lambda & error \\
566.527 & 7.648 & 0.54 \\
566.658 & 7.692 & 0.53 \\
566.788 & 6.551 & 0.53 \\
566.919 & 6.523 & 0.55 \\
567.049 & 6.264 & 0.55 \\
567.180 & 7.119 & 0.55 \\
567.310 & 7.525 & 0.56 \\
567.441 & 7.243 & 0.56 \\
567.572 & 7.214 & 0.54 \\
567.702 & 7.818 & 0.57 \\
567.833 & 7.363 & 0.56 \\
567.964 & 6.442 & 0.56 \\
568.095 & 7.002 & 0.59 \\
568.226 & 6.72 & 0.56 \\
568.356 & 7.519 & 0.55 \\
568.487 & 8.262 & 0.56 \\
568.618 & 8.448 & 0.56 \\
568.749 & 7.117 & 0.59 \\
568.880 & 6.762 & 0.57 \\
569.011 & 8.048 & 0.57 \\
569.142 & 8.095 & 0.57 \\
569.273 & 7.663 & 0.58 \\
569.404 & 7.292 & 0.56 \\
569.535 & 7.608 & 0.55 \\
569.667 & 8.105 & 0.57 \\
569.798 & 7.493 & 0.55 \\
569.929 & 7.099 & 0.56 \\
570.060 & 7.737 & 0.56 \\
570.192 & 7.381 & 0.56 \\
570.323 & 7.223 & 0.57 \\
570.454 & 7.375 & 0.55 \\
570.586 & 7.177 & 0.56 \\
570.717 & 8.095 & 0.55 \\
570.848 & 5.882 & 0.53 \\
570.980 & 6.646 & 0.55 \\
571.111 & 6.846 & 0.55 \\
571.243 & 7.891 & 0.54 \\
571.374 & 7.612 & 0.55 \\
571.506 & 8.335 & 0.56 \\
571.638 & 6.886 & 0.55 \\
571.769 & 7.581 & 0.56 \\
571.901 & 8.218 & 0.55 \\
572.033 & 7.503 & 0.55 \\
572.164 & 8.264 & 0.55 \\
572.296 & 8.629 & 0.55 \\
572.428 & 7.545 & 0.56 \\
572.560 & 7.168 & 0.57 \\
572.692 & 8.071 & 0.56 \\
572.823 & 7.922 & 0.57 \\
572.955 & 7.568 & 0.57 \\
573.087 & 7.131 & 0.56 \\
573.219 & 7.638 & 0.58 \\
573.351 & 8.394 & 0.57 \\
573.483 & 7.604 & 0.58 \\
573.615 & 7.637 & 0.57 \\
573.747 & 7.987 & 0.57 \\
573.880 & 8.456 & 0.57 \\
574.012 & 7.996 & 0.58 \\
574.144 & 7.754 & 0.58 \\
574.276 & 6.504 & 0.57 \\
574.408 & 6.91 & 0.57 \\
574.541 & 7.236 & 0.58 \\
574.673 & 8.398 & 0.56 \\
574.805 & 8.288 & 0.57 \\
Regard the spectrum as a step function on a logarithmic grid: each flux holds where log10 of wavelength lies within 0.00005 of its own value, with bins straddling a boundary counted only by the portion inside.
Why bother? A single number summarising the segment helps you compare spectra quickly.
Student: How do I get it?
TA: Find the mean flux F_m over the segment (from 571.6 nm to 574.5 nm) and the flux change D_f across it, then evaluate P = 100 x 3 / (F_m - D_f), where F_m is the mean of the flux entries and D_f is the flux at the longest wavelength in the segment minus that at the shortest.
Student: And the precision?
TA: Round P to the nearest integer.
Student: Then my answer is 39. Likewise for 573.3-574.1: 36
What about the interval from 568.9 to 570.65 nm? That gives 36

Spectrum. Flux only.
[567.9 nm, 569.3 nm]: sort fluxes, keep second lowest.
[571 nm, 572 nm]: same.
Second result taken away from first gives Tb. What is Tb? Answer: -0.17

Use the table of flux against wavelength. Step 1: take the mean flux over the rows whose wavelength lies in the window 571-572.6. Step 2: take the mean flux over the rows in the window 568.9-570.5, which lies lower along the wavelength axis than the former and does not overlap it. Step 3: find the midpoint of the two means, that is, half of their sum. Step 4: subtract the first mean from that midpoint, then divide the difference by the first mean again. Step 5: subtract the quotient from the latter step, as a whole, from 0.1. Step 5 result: 0.107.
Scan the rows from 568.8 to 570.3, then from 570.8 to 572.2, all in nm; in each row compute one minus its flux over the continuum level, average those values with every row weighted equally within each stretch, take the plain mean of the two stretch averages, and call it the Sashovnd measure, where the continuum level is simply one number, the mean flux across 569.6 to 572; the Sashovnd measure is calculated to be -0.010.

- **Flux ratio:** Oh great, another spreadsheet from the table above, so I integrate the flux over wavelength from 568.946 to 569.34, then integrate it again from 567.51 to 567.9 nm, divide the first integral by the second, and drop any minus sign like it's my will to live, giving 1.1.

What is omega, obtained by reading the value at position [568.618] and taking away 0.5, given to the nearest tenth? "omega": 7.9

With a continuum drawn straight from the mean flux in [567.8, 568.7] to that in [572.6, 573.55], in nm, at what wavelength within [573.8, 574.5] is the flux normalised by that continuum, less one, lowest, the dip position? 574.276 nm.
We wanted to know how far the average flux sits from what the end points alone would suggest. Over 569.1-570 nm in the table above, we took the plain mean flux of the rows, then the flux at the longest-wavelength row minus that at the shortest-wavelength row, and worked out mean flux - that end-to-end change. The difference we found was 8.6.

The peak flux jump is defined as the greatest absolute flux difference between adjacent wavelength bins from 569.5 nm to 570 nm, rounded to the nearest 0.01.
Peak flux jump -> 0.61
